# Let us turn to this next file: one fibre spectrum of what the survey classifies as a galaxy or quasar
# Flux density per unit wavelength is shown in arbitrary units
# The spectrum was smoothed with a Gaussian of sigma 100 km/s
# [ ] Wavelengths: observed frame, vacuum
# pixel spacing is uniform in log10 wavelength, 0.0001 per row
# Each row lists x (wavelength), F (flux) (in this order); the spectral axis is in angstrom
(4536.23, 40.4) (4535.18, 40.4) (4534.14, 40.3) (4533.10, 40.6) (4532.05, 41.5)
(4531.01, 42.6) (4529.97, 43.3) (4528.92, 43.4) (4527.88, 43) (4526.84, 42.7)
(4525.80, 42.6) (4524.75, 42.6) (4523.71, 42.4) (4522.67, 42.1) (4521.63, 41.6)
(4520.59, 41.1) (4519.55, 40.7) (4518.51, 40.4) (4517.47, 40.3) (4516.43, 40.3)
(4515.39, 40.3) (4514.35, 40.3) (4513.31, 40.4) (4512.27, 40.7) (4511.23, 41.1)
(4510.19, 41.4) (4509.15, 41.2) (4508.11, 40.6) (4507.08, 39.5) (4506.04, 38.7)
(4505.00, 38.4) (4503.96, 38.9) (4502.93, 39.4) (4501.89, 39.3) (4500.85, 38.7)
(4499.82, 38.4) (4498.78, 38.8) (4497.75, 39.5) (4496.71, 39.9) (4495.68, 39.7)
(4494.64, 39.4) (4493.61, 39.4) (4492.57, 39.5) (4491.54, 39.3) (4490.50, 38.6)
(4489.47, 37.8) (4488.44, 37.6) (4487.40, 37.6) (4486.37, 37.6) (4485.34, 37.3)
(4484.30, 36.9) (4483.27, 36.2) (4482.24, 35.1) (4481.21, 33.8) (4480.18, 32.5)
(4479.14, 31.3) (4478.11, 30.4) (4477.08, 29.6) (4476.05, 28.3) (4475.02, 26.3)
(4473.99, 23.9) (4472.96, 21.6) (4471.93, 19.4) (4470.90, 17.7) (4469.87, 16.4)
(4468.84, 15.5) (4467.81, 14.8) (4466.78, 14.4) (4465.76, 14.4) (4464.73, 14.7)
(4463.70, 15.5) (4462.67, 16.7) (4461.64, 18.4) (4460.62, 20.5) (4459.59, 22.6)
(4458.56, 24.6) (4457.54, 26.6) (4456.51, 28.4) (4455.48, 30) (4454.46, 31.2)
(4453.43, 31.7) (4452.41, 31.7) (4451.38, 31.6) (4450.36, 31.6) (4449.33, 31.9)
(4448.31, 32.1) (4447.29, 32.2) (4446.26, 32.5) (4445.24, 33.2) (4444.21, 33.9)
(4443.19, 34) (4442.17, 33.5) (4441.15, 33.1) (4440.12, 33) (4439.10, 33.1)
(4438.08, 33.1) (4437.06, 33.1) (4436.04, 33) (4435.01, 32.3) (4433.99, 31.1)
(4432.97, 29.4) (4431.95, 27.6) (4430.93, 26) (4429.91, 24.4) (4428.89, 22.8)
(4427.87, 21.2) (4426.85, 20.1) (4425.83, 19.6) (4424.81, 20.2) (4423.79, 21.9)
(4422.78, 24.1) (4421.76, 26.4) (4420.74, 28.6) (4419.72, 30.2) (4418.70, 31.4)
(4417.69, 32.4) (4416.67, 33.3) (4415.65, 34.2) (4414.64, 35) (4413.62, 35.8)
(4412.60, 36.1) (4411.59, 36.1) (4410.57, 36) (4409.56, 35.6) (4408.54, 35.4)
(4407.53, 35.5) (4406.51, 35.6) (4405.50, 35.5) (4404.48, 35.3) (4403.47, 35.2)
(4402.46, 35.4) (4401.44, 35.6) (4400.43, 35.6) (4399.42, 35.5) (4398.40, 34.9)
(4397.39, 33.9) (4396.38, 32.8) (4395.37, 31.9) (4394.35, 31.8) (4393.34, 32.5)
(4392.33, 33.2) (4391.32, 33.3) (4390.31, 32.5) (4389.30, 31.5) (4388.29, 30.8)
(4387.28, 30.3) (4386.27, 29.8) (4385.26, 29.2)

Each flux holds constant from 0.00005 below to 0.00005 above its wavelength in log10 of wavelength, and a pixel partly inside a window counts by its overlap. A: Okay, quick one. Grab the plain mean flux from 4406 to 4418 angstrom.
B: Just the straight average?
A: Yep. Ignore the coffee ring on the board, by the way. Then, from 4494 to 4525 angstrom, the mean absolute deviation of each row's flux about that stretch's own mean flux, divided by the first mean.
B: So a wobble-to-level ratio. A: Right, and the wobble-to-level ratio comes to 0.027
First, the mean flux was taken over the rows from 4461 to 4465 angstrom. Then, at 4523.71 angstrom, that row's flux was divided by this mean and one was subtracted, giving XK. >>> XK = 1.6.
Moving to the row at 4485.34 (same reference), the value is 1.3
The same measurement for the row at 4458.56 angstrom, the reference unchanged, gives 0.5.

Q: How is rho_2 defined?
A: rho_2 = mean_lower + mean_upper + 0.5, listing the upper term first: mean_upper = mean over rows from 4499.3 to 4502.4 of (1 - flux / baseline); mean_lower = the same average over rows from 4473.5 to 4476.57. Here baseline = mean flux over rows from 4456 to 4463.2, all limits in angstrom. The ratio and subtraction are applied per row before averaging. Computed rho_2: -0.4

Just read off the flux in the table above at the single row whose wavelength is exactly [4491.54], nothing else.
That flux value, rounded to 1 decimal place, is 39.3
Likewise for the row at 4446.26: 32.5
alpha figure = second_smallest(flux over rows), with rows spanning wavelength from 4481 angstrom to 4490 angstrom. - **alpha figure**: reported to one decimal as 35.1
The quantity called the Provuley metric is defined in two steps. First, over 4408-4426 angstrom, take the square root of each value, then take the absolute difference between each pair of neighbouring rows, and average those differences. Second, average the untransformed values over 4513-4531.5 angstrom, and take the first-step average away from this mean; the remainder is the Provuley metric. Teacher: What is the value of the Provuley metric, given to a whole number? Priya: 42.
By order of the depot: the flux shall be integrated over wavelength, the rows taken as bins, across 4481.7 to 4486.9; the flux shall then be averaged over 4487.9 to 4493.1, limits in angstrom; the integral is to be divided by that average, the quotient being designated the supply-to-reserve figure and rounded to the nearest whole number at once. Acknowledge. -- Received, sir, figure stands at 5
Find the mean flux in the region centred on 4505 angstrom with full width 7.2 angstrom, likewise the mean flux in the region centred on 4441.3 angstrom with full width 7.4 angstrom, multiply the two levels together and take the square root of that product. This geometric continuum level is 36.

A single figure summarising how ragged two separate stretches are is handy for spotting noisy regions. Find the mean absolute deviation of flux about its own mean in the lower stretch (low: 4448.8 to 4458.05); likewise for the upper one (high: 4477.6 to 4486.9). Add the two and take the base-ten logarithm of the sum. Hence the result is 0.57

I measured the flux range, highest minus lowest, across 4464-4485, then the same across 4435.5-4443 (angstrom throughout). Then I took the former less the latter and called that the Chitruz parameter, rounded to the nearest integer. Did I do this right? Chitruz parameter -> 22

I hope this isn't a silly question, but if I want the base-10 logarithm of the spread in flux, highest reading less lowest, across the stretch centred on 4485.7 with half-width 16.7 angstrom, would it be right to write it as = 1.4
